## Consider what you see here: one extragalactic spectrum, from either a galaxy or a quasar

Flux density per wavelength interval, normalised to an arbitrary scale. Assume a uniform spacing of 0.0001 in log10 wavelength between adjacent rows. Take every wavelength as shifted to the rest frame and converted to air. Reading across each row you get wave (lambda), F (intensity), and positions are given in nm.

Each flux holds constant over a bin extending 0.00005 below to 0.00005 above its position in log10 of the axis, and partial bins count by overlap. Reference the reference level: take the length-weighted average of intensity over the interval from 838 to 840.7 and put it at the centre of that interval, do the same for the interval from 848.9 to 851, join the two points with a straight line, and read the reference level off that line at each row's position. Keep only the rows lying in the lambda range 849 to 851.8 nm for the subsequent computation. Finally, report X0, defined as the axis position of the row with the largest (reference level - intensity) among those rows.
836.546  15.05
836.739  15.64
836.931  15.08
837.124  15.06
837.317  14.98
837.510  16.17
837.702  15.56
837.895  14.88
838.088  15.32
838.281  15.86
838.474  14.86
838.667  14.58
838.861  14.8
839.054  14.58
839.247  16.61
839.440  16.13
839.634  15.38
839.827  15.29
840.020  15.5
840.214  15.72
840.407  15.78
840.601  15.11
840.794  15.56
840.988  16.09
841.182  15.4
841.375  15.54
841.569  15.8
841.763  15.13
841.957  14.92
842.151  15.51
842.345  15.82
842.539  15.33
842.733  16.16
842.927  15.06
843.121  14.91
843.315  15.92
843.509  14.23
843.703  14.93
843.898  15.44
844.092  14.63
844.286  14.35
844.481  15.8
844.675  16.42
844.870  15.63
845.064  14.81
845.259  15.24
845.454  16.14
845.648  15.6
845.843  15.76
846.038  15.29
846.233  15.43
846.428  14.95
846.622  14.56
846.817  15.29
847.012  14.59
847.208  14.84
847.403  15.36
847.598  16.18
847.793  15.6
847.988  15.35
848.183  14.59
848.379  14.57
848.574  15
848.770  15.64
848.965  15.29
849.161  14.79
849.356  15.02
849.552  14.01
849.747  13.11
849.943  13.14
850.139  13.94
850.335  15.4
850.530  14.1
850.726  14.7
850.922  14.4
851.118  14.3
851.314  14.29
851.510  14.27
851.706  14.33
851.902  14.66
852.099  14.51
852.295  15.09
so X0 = 849.747 nm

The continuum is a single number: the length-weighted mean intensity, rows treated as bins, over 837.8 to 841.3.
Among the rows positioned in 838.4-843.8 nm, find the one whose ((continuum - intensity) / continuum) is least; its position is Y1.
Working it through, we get 839.247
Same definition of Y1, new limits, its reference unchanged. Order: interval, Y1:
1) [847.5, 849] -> 847.598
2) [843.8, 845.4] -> 844.675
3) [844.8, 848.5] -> 847.598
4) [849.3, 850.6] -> 850.335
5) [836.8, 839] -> 837.510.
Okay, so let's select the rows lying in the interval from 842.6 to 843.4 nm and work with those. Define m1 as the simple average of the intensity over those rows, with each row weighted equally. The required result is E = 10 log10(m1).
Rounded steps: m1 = 15.5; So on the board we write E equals 11.9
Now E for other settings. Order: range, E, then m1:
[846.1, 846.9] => 11.8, 15.1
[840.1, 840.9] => 11.9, 15.5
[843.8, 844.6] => 11.8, 15.1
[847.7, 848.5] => 11.8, 15.0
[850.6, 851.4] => 11.6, 14.4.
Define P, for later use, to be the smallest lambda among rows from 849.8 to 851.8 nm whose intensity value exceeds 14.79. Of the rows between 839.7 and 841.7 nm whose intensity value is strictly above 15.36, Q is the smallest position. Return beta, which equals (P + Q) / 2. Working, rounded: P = 850.335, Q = 840.020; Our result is 845.18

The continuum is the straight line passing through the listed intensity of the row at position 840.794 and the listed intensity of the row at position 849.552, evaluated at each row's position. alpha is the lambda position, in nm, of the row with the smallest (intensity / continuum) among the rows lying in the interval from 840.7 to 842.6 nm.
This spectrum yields 841.957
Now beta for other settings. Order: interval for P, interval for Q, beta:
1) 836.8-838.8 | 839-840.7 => 838.09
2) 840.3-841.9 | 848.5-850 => 844.59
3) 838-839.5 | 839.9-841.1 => 839.05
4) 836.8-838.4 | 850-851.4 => 843.63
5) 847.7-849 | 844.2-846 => 846.14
